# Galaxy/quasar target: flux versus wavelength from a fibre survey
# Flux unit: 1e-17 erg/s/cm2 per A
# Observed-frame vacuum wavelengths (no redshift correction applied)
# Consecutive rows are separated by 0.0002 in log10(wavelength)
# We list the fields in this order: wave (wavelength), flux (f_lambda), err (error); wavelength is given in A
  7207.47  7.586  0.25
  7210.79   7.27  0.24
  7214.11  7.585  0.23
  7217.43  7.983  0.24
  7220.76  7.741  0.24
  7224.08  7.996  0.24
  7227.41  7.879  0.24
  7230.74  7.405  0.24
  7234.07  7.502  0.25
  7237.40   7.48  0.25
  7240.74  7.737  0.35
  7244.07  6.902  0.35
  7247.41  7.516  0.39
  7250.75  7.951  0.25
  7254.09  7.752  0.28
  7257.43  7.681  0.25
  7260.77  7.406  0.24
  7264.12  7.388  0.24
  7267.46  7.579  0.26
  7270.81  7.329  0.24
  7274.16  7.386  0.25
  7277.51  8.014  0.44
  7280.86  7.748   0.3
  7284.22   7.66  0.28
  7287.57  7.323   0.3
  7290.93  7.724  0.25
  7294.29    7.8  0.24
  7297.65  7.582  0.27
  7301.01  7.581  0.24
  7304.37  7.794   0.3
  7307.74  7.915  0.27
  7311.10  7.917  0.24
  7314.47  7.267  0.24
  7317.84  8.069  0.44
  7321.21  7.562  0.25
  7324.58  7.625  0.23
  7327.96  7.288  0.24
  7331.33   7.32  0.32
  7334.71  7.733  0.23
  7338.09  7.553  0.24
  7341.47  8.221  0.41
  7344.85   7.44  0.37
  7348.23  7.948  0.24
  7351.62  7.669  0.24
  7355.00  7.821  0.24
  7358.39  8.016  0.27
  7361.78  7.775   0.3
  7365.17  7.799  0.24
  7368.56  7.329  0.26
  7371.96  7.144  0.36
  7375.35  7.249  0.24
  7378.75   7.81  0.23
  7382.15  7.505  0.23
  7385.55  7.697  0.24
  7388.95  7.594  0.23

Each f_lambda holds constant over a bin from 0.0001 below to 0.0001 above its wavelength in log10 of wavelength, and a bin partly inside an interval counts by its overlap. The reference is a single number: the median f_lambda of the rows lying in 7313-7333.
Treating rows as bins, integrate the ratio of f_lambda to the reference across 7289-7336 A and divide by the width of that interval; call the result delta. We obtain 1.03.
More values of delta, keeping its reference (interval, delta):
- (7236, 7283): 1.02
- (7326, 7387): 1.03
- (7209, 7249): 1.02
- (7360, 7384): 1.01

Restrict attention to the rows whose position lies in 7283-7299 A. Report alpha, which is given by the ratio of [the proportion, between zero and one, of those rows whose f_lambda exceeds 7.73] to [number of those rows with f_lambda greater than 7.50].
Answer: 0.050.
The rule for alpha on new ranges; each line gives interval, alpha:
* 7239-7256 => 0.150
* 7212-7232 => 0.133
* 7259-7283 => 0.095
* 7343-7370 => 0.104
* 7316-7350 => 0.057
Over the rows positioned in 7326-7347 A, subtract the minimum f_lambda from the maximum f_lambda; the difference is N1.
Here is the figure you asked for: 0.93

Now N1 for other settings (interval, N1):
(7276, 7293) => 0.69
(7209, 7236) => 0.73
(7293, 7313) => 0.34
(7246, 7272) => 0.62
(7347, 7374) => 0.87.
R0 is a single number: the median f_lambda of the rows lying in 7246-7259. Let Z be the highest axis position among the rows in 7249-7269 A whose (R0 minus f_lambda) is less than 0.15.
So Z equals 7267.46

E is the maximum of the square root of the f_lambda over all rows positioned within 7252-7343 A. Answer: 2.867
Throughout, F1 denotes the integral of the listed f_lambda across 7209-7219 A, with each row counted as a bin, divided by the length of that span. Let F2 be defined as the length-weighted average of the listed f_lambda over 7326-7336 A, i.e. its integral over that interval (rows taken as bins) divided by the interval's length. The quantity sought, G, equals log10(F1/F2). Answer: 0.010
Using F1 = 7.61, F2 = 7.44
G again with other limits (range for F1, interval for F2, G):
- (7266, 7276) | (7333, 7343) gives -0.022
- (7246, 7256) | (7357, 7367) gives -0.006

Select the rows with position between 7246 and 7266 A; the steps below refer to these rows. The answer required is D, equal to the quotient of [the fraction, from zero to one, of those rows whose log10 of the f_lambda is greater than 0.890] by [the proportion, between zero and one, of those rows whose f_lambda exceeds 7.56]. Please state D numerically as 0.33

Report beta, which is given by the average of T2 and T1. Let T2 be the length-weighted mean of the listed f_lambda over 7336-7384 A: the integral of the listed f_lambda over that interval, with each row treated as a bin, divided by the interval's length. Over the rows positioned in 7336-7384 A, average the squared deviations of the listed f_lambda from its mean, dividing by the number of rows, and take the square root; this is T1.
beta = 3.98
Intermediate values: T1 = 0.30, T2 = 7.66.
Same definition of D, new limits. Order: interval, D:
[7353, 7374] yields 1.00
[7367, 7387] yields 0.50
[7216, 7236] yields 0.75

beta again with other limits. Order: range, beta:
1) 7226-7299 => 3.91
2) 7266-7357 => 3.96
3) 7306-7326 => 4.00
